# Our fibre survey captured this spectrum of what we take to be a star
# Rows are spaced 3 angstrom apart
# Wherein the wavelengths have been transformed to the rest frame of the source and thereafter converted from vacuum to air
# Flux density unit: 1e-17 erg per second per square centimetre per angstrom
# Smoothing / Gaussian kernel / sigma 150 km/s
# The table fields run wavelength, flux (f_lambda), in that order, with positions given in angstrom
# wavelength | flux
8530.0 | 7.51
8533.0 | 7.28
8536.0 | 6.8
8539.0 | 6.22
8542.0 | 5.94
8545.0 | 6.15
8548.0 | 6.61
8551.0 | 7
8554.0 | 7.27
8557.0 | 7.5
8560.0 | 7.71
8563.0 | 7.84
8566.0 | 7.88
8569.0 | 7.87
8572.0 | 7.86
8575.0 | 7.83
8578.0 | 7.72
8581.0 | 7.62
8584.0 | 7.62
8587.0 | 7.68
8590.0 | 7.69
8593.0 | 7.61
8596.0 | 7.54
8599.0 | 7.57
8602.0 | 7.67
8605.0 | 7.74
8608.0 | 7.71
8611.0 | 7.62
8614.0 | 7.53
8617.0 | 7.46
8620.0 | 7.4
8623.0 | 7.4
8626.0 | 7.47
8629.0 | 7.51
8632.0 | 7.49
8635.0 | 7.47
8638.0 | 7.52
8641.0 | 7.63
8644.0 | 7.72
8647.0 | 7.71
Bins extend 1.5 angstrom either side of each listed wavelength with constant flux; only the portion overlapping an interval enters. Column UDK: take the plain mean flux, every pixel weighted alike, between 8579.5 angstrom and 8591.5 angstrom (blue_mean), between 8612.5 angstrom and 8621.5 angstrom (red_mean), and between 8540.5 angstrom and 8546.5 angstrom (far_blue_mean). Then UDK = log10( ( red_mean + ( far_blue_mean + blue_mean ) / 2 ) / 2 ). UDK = 0.855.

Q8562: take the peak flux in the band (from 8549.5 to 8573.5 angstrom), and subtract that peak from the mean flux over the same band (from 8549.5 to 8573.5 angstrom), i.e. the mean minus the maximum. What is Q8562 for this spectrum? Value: -0.26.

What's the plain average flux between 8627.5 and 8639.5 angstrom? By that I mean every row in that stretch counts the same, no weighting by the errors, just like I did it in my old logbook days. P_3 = 7.50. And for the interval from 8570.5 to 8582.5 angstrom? 7.76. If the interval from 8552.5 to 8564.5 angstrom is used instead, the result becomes 7.58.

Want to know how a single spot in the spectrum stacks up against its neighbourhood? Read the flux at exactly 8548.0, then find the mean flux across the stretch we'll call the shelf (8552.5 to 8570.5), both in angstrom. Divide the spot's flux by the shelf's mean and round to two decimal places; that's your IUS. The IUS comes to 0.86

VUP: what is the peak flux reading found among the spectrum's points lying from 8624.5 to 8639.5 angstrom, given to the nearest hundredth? 7.52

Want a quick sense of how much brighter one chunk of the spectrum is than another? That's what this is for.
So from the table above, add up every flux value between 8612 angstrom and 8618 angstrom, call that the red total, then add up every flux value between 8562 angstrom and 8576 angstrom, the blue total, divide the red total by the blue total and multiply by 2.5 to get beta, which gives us 1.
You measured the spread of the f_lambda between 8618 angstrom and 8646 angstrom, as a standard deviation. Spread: 0.10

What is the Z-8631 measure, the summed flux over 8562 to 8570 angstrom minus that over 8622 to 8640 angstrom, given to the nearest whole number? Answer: -21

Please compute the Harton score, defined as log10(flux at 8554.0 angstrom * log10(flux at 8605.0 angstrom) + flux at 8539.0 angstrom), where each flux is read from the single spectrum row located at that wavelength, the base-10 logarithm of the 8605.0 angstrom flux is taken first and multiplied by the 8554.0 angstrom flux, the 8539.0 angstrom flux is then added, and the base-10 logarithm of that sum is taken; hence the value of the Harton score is 1.103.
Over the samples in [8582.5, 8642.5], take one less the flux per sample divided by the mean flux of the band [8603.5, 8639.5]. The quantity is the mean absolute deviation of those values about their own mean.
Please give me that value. 0.012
